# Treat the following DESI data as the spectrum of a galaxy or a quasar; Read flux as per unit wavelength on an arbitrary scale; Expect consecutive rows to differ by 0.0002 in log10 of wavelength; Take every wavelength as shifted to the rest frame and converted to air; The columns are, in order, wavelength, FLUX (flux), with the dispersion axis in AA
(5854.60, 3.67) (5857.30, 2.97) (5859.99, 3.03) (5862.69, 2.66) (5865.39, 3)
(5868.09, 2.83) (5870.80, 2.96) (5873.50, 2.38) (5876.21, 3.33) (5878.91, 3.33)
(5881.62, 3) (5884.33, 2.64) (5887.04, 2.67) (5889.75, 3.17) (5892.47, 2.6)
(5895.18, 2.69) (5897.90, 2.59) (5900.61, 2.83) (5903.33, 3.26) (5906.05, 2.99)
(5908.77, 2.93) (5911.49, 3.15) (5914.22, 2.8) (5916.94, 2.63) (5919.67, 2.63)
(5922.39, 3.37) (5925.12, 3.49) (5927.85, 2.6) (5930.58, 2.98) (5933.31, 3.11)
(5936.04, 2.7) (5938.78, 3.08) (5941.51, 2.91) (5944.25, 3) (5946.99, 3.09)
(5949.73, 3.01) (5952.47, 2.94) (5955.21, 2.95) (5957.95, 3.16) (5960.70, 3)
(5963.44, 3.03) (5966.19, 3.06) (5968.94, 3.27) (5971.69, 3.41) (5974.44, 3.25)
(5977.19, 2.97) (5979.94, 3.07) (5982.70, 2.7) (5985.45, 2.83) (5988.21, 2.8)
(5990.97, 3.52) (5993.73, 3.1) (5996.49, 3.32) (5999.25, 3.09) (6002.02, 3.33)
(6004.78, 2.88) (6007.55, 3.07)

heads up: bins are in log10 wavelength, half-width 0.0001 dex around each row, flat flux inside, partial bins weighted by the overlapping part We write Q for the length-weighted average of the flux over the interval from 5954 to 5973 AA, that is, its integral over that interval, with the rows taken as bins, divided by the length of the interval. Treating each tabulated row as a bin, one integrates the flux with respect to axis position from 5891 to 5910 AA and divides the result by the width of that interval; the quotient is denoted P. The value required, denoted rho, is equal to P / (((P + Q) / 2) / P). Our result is 2.71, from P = 2.84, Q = 3.13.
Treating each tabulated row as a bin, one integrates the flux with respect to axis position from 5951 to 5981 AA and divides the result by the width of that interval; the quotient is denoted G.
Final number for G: 3.10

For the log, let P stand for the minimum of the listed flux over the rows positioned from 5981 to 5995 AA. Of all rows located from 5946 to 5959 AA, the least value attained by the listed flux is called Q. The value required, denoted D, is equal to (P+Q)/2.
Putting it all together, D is 2.82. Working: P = 2.7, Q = 2.94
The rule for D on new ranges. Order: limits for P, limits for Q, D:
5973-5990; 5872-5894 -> 2.54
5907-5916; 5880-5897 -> 2.70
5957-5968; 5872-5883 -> 2.69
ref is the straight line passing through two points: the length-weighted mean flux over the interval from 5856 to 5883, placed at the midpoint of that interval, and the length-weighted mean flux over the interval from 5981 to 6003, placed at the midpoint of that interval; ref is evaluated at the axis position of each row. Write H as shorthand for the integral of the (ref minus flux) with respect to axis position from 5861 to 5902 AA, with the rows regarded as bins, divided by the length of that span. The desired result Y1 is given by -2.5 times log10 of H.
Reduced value 2.3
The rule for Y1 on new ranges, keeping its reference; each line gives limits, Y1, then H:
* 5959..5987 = 6.9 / 0.002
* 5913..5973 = 4.4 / 0.018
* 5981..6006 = 4.4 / 0.017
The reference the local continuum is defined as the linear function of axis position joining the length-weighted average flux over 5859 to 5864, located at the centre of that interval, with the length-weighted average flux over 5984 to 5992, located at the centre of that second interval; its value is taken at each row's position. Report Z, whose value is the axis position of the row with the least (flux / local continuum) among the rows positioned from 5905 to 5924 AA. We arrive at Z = 5919.67 AA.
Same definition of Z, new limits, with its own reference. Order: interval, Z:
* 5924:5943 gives 5927.85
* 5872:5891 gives 5873.50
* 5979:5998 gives 5982.70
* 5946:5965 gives 5952.47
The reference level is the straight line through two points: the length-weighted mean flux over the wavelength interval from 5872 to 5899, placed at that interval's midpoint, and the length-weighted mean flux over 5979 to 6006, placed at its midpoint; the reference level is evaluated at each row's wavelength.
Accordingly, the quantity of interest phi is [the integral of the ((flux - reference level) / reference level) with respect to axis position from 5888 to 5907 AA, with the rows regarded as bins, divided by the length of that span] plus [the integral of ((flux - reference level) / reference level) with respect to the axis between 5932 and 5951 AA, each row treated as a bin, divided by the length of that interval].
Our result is 0.009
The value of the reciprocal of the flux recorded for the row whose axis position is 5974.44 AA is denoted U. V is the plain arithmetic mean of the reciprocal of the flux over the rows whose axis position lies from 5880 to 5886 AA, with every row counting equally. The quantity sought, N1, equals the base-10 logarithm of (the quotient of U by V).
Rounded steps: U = 0.31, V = 0.356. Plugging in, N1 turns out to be -0.063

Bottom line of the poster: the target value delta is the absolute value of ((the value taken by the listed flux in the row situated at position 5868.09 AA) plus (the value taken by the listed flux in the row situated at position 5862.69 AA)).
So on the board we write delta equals 5.5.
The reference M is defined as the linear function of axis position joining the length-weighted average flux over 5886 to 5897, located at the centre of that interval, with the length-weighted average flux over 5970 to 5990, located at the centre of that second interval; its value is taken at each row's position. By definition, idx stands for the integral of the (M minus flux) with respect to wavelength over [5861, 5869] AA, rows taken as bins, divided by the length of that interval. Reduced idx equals -0.135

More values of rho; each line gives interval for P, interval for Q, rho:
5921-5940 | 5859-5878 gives 3.13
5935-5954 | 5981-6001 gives 2.92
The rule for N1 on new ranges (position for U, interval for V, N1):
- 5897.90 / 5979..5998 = 0.067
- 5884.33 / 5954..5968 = 0.061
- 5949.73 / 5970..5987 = 0.001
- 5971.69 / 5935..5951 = -0.062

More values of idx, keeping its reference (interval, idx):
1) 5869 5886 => -0.194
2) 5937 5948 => -0.090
